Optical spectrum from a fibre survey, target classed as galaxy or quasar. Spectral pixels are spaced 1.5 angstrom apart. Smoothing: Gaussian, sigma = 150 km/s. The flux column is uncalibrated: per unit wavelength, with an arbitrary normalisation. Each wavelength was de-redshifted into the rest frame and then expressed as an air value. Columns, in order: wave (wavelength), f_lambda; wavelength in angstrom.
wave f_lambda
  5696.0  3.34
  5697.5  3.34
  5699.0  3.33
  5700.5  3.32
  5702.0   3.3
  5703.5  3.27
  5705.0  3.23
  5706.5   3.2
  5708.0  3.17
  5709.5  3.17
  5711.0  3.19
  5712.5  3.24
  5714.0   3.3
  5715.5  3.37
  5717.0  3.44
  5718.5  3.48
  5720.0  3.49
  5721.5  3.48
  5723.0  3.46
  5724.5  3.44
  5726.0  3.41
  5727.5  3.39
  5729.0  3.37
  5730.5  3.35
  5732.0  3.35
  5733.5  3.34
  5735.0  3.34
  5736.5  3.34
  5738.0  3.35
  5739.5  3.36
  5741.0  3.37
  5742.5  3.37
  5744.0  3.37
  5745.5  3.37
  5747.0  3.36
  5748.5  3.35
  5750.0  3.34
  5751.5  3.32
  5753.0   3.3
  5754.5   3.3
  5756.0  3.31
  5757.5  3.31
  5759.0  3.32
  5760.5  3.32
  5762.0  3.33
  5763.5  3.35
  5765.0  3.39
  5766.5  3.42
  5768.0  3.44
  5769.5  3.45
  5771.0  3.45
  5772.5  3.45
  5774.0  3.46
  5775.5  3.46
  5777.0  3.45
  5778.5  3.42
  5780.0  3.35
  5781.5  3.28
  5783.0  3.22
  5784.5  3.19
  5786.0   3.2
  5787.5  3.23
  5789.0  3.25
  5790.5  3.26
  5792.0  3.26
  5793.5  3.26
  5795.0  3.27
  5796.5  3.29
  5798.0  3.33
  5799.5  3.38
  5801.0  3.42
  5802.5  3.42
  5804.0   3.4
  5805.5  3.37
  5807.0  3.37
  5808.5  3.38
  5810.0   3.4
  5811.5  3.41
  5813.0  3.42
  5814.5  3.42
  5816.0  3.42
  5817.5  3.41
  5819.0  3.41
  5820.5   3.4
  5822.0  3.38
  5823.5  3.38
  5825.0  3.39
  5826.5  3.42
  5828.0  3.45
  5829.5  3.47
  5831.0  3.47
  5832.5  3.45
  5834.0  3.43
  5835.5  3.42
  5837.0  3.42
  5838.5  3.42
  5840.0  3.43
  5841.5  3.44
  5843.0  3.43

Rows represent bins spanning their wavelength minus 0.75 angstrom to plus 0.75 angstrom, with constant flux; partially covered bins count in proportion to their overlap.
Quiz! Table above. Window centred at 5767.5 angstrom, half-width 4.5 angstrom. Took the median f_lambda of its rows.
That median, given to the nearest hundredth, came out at 3.43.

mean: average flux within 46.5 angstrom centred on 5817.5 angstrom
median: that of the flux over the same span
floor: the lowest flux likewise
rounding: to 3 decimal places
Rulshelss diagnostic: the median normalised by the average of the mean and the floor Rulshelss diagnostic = 1.022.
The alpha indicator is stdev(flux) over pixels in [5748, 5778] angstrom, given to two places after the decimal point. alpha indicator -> 0.06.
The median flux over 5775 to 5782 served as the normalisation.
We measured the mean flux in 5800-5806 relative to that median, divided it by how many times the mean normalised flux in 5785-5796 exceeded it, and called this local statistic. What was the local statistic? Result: 1.04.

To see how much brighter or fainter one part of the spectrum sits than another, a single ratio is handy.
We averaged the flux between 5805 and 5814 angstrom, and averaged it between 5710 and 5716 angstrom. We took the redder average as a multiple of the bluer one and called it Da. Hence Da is 1.04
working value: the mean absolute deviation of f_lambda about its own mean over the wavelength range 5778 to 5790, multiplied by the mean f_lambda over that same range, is 0.20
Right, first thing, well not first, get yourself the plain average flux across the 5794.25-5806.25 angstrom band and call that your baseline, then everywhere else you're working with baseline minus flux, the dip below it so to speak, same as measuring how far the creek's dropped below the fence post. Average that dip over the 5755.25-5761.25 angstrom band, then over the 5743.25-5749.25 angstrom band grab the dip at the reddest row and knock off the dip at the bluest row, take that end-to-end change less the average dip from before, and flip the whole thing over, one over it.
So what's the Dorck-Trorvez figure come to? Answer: -40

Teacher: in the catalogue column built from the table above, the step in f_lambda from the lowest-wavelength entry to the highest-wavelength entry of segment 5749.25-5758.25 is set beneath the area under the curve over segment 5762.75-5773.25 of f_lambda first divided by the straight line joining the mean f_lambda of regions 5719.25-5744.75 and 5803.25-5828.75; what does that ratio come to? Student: -353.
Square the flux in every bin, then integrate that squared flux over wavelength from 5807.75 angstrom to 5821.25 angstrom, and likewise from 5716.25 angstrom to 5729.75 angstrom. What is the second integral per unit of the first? 1.02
